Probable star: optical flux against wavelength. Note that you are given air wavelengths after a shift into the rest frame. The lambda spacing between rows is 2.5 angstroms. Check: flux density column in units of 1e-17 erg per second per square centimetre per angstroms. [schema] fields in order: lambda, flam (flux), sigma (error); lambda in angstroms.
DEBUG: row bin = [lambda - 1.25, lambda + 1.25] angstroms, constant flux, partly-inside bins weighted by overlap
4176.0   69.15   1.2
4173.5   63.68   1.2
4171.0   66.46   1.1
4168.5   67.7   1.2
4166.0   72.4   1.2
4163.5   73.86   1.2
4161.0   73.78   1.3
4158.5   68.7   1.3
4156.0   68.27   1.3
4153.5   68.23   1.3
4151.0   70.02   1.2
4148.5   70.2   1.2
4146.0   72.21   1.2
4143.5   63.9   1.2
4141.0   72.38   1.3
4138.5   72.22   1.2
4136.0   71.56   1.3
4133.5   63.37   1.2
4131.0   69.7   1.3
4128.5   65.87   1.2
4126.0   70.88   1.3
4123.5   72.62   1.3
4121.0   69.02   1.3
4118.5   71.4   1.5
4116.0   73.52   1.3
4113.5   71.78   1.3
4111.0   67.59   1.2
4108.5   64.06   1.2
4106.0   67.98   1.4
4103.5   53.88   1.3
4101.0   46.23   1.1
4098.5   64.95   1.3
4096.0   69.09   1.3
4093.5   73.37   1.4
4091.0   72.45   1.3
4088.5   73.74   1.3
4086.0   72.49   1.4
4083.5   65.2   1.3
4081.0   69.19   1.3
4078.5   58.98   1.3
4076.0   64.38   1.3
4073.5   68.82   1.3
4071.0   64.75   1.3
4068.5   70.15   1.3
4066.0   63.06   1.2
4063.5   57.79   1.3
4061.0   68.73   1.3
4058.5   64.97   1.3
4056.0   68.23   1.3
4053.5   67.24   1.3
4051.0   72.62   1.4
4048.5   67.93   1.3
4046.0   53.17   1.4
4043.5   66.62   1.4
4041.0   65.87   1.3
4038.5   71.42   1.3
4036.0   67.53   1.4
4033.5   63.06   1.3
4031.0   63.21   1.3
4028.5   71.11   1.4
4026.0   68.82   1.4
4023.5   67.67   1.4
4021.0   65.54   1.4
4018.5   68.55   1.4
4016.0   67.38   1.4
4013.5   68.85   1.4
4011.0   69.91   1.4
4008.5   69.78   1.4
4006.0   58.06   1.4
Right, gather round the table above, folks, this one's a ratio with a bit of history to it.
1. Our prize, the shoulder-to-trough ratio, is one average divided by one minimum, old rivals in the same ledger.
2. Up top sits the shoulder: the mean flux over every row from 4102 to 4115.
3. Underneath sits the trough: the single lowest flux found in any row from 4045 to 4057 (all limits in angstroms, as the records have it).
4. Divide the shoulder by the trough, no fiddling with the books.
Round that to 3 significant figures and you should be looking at 1.22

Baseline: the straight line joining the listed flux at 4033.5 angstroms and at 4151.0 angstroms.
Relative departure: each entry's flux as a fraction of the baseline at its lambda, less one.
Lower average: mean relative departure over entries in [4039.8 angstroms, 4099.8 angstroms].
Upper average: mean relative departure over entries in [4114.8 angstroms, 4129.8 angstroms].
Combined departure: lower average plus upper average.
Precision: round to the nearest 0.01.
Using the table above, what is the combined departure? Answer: 0.06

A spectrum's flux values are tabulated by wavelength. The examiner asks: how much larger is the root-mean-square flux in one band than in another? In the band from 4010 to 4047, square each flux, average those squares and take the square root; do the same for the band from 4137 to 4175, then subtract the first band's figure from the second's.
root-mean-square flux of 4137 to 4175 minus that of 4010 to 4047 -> 3.0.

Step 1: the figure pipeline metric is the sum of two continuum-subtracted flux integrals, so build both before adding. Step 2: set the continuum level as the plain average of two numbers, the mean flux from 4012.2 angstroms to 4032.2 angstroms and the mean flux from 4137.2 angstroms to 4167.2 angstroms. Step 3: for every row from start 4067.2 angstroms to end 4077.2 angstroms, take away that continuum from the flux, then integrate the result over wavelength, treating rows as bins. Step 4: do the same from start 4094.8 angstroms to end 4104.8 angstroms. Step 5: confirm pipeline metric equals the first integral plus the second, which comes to -126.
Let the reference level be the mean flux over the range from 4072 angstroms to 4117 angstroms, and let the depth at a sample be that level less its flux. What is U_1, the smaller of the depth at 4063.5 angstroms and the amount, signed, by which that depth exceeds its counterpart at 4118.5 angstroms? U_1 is 8.7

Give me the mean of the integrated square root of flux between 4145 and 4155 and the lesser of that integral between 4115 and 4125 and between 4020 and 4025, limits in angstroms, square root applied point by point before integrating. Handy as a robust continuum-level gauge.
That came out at 62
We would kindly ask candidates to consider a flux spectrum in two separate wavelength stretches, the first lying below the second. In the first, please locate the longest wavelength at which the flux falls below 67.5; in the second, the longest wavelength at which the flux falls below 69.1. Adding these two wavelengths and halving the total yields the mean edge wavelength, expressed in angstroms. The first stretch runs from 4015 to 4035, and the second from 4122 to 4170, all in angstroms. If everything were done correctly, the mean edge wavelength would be 4101.0 angstroms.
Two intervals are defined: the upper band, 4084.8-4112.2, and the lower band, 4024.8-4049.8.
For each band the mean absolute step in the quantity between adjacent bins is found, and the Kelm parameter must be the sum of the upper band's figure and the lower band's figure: 11.9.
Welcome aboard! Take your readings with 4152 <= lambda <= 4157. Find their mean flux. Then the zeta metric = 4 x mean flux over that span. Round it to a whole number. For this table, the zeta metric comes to 273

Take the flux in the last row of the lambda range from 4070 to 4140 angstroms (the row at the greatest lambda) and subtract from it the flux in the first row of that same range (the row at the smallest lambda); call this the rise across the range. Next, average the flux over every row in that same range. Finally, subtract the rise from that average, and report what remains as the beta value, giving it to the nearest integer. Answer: 60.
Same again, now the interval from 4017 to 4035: 72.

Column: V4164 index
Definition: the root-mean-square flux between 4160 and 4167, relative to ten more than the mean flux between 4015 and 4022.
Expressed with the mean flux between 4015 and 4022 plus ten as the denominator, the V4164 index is 0.95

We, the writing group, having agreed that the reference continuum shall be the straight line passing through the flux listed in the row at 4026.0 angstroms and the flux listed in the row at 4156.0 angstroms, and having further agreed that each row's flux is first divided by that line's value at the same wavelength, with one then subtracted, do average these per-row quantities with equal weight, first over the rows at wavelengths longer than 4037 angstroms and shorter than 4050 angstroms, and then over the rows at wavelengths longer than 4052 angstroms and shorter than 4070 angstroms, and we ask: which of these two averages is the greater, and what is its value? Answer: -0.04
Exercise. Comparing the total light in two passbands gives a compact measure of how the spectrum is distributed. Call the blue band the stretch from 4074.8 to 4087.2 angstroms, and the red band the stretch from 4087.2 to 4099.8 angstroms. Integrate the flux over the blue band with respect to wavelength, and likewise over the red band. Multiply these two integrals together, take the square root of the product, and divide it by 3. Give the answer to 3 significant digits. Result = 285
